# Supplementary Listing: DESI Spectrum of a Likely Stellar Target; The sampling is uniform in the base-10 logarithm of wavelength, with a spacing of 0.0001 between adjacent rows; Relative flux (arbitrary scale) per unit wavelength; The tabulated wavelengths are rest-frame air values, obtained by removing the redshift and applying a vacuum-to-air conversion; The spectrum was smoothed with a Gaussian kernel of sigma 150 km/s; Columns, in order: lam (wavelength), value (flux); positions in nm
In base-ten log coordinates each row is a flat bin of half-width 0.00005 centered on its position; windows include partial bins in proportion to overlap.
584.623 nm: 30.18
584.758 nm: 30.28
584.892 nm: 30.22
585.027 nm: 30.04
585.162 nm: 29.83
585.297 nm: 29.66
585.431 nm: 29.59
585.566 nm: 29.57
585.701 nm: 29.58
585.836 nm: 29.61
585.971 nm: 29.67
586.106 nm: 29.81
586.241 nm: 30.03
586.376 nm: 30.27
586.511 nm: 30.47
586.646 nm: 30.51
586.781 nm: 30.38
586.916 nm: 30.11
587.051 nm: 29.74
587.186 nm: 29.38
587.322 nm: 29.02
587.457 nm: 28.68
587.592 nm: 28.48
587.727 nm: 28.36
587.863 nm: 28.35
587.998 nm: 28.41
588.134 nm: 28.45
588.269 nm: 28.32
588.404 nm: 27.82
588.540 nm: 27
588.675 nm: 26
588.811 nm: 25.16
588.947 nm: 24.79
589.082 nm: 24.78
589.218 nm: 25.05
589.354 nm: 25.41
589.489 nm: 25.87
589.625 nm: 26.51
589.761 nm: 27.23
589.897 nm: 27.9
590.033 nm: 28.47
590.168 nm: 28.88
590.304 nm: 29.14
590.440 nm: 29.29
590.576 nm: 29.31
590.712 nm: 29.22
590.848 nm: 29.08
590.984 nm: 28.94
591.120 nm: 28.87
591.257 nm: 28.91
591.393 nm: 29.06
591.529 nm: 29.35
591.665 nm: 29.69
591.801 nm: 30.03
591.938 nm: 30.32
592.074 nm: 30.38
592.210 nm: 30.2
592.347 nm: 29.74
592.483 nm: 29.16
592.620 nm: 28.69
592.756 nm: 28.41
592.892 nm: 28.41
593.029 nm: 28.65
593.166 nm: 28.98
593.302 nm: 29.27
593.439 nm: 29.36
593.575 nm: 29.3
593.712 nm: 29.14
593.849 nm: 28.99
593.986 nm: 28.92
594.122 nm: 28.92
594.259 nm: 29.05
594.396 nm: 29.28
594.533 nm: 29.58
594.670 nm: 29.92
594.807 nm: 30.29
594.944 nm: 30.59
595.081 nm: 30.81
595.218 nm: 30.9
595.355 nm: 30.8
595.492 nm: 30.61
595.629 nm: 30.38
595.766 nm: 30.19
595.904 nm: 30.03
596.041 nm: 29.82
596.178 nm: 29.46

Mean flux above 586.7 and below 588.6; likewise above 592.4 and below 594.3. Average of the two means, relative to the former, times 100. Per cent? 100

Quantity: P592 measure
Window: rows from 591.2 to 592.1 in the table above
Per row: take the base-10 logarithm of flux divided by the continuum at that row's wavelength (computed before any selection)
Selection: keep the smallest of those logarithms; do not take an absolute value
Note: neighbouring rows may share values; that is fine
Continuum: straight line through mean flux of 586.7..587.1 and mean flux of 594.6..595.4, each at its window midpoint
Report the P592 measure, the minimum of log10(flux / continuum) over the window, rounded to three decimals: -0.021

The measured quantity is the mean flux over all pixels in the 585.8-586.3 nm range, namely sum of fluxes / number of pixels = 29.78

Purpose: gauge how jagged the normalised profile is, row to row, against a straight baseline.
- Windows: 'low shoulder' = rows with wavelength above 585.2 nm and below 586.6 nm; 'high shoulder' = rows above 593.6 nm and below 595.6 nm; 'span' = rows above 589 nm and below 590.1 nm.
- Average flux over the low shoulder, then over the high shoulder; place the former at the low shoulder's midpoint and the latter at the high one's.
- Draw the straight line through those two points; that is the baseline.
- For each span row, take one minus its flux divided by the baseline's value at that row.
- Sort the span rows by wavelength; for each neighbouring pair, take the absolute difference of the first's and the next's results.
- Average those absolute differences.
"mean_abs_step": 0.0177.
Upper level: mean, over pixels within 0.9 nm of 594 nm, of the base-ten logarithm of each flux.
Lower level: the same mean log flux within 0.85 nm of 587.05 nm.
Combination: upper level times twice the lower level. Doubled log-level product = 4.31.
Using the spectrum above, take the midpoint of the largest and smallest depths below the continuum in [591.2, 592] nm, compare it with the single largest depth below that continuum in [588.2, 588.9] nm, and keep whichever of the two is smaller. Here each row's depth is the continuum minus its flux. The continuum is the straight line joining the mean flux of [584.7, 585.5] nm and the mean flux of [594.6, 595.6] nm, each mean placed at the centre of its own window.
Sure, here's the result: 0.73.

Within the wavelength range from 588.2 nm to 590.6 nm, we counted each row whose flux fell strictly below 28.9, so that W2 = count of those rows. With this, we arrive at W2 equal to 15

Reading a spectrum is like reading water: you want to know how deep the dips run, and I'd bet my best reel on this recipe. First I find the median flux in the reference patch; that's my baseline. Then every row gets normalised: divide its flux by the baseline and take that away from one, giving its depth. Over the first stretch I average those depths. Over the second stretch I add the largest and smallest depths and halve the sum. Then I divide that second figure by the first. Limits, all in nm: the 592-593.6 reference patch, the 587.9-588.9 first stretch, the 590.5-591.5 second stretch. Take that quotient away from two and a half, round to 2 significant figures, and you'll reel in 2.4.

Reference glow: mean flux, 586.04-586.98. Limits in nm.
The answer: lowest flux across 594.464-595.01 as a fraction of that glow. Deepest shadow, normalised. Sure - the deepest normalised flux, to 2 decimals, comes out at 0.98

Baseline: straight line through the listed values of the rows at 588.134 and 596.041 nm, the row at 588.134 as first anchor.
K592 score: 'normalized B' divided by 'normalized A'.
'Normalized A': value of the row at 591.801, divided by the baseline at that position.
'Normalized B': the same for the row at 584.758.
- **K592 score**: 1.05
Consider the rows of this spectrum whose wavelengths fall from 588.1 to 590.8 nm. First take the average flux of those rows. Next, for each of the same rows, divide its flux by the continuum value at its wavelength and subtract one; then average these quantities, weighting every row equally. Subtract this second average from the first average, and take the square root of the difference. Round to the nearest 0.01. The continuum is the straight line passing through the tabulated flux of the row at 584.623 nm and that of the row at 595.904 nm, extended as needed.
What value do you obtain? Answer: 5.23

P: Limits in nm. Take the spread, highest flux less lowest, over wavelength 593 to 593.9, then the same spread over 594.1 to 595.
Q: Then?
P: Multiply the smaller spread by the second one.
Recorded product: 1.2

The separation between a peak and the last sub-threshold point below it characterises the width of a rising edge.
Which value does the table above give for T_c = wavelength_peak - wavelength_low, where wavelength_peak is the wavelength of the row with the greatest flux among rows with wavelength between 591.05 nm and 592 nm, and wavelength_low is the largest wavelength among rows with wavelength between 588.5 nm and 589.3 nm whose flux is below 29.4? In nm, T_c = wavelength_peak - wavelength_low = 2.72 nm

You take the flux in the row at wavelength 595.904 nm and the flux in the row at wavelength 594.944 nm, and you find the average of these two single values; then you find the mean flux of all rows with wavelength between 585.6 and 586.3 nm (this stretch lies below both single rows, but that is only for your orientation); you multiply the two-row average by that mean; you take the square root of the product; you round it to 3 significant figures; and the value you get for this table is 30.0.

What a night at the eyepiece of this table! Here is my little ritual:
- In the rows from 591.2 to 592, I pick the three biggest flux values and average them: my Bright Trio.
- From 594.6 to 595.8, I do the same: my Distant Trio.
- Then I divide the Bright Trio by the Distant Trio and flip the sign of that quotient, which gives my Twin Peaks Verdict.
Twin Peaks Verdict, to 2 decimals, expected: -0.97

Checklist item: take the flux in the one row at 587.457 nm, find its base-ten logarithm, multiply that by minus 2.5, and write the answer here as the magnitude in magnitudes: -3.64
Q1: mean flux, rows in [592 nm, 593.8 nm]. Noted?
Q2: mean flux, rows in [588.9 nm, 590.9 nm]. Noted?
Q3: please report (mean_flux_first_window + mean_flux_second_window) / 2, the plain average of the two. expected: 28.3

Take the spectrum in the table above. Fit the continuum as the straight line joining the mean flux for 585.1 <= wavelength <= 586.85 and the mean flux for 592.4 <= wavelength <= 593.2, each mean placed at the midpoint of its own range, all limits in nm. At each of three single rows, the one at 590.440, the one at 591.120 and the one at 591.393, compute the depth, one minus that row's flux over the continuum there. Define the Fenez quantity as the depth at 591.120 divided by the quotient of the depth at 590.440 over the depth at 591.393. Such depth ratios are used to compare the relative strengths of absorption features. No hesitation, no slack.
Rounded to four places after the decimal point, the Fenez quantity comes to 0.0030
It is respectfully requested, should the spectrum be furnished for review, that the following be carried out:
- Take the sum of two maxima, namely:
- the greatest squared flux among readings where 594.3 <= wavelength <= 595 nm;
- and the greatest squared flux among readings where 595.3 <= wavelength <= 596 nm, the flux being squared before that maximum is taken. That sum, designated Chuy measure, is 1884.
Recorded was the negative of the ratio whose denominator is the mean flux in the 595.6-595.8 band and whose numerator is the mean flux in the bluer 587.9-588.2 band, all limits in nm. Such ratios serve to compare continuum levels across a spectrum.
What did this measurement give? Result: -0.94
